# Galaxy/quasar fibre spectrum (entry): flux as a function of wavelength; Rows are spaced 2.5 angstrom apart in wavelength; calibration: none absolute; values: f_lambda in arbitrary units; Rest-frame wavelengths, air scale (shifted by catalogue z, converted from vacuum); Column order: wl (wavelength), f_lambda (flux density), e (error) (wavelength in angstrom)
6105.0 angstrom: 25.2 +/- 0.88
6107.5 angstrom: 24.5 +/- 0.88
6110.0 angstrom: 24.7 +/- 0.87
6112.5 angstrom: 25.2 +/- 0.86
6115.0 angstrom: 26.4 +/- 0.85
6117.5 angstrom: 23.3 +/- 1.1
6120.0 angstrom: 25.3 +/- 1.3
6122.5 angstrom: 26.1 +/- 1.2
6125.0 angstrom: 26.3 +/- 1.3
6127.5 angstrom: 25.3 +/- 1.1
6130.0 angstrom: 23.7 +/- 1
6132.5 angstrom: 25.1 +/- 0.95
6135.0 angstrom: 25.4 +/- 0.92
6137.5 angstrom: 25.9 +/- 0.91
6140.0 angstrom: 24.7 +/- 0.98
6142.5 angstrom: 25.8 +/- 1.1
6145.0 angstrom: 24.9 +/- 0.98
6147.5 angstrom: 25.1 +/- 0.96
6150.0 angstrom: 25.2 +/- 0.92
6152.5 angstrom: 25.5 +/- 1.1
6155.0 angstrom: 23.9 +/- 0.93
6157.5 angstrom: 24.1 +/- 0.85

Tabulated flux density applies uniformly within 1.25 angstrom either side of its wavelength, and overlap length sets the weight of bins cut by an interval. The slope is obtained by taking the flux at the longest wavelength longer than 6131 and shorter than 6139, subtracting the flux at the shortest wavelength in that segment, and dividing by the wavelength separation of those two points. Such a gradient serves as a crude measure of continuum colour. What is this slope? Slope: 0.2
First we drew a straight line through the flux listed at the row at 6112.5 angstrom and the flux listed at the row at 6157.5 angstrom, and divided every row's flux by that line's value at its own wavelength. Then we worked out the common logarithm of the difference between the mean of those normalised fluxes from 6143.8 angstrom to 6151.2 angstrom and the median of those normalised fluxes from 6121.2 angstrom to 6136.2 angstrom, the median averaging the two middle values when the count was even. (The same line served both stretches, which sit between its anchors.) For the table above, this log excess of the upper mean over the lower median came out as -2.29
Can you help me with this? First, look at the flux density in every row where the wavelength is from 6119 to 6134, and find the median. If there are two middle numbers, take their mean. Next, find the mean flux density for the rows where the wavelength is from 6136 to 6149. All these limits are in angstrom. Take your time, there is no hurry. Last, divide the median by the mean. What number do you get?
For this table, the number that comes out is 1.001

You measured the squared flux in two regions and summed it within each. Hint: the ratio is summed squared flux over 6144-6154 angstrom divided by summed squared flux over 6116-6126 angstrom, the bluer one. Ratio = 0.99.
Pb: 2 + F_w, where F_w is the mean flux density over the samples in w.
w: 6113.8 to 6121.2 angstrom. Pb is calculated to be 27.0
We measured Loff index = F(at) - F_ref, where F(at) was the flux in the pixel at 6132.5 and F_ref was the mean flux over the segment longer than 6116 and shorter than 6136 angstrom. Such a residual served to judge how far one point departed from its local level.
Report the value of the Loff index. 0.0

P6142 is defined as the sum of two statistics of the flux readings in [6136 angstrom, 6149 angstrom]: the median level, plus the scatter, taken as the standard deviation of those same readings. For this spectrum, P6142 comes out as 25.6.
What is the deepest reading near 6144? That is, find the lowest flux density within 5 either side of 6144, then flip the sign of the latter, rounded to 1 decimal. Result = -24.7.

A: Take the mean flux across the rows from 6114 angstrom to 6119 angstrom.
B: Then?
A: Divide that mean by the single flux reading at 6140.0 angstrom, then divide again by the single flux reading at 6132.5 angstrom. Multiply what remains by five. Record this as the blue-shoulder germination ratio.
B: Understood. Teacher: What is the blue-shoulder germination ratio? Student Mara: 0.200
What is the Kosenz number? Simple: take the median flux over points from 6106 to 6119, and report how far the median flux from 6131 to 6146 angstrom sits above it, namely 0.55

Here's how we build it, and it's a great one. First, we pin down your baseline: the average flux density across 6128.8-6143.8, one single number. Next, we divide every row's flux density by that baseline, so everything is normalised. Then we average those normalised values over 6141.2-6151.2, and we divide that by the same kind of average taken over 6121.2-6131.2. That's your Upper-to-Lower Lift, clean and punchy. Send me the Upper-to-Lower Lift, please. 1.00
